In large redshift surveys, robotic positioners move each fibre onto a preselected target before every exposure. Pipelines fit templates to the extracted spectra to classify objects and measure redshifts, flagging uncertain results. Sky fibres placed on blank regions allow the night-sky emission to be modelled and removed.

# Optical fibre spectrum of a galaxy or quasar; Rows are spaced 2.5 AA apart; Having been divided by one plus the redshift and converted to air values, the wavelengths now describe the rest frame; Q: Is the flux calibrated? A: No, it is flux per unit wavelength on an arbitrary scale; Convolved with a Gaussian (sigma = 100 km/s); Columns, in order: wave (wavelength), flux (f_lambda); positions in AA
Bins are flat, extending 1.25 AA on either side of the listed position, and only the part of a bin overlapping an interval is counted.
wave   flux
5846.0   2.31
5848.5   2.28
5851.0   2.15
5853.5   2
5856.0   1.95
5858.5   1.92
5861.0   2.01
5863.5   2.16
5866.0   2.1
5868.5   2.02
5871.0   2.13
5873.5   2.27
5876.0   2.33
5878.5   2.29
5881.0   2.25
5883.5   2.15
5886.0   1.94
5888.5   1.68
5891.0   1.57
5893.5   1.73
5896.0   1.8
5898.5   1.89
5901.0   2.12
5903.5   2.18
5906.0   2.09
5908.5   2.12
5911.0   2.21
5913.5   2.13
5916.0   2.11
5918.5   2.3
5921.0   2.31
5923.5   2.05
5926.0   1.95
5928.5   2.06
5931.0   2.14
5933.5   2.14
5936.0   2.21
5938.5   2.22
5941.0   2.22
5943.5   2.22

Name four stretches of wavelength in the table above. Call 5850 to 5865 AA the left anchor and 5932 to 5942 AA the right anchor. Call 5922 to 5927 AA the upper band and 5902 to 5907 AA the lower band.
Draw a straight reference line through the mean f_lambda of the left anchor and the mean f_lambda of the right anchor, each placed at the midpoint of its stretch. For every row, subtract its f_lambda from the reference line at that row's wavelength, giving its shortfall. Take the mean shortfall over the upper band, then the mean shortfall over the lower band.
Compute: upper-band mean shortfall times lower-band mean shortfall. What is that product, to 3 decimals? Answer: -0.001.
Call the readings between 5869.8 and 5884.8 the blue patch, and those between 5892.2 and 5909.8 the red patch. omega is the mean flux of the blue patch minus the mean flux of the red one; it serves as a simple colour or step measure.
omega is 0.25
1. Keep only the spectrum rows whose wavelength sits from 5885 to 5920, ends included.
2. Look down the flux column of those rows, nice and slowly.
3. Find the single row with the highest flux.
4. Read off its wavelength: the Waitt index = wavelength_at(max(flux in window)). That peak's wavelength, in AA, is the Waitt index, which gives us 5918.5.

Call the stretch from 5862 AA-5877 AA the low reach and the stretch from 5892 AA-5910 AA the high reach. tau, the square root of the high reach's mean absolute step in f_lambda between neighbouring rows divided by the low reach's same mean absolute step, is 1.0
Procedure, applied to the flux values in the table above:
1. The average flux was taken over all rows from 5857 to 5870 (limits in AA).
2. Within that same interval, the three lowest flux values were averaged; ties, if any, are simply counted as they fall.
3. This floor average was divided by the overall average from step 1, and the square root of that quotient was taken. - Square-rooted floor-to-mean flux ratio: 0.986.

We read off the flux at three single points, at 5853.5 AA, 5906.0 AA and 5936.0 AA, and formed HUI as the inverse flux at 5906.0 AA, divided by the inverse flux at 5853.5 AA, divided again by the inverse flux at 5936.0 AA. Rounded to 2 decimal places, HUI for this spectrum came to 2.11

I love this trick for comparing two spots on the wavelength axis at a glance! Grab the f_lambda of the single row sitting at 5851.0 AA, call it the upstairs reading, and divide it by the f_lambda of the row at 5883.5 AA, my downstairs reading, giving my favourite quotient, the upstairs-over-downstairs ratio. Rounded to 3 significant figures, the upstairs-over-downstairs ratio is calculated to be 1.00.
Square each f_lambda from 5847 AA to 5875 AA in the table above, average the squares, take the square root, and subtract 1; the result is 1.09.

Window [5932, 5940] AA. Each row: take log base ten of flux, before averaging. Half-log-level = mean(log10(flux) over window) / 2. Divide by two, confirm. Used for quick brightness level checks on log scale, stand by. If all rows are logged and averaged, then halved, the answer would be 0.170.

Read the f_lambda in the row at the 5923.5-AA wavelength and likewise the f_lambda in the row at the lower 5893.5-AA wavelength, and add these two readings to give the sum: 3.8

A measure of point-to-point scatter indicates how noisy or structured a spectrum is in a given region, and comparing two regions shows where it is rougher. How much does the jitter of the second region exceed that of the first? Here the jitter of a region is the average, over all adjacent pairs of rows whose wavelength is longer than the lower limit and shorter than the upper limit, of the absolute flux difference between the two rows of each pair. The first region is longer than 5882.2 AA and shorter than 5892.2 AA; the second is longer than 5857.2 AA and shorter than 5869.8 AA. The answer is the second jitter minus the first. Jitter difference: -0.098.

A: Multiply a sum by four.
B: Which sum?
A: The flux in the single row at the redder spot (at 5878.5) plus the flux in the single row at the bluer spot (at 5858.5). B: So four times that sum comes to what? 16.8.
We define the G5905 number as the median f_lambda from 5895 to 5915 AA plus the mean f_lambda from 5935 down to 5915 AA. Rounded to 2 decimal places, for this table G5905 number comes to 4.25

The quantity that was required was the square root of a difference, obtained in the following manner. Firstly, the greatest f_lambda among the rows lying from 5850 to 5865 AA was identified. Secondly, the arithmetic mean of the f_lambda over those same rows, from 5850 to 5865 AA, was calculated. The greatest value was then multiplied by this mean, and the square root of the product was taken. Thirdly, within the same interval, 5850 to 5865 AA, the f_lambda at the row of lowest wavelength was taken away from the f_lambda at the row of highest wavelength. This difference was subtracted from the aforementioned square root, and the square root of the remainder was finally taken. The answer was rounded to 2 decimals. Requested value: 1.44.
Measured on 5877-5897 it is 1.61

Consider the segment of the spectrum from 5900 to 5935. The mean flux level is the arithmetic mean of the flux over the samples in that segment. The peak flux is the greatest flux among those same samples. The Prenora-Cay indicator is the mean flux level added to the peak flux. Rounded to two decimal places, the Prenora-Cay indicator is 4.45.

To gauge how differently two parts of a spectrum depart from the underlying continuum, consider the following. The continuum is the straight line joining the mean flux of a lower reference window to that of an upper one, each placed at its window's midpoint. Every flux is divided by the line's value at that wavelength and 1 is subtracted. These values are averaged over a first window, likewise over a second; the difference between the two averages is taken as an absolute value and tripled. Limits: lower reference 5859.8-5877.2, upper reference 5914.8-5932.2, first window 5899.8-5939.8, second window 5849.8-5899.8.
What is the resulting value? 0.198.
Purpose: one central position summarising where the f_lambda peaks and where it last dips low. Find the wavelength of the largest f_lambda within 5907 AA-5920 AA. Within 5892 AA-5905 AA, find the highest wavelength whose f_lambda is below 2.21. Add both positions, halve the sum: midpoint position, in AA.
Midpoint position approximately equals 5911.0 AA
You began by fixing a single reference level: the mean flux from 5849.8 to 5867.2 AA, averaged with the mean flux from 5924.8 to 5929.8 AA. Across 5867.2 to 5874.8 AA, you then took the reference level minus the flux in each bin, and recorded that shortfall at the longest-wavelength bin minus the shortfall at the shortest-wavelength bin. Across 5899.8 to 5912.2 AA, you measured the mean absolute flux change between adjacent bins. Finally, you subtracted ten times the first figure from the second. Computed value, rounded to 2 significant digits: 2.6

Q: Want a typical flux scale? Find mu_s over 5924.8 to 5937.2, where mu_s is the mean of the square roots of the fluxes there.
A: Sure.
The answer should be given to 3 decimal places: 1.449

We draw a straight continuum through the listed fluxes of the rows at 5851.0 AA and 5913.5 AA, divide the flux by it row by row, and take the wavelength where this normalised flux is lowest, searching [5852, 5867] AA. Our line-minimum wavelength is 5858.5 AA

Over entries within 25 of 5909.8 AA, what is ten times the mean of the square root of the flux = 14.2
